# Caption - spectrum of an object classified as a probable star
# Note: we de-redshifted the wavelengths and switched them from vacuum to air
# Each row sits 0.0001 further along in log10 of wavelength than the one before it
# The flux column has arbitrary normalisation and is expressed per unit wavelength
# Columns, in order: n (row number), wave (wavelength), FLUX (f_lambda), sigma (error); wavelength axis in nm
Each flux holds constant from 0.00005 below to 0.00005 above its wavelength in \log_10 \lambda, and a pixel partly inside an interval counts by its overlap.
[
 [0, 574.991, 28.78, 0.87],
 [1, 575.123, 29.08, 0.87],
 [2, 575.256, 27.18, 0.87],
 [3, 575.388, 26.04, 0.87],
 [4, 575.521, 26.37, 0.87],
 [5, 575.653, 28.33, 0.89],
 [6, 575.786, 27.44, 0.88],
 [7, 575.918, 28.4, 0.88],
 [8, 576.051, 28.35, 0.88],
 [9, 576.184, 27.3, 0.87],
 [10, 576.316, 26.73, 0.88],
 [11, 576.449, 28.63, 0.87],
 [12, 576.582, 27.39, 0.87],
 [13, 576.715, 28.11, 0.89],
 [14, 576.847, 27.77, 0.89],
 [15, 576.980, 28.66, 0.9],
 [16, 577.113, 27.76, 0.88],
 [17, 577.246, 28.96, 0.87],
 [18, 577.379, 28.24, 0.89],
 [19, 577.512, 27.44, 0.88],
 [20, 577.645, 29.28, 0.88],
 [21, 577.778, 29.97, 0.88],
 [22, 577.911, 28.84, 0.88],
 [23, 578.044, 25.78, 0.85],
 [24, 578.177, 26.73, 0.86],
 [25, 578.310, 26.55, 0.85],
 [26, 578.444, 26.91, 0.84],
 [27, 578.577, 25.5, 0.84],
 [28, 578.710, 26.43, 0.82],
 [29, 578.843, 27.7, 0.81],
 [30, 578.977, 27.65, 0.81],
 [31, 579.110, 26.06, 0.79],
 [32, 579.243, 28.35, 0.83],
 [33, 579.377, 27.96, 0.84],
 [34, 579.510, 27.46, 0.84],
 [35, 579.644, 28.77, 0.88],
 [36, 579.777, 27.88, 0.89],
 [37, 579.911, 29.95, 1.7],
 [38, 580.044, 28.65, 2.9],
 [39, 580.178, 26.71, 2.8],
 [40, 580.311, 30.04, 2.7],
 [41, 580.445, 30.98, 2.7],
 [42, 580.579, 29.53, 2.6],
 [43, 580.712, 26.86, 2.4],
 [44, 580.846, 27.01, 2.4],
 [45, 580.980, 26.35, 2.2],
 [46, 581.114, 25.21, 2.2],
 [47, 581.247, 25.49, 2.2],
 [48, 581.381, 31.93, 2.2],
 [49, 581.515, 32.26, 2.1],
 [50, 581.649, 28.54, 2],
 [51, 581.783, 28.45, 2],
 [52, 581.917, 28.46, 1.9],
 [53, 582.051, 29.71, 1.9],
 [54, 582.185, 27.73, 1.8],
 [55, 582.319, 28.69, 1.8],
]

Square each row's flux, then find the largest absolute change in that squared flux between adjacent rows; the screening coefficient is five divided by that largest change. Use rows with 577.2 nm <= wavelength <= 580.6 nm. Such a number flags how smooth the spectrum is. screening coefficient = 0.026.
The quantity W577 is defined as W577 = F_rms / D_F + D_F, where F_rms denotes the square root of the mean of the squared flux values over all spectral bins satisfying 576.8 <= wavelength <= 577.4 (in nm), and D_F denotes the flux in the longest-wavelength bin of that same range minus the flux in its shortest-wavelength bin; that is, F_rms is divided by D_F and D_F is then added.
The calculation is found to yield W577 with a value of 61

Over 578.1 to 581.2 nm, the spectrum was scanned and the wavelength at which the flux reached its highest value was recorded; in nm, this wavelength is 580.445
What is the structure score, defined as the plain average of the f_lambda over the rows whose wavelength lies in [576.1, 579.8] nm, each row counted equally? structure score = 27.7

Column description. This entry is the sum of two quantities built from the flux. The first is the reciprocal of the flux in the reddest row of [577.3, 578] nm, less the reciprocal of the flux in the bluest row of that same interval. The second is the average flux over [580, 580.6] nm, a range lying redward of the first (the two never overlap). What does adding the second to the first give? 29.2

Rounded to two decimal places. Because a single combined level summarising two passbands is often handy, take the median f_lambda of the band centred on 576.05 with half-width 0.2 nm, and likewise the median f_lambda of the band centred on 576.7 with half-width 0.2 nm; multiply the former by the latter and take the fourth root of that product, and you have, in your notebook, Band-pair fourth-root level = 5.30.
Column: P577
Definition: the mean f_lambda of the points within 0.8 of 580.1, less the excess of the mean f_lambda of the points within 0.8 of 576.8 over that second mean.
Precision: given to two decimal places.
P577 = 29.02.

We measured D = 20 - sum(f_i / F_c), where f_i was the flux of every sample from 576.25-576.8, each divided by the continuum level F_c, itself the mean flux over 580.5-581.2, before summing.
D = 15.9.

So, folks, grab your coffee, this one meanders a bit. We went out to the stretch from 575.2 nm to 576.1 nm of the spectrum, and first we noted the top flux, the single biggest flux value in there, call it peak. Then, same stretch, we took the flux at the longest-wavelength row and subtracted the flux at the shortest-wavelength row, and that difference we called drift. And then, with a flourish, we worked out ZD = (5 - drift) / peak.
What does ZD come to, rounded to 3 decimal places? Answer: 0.135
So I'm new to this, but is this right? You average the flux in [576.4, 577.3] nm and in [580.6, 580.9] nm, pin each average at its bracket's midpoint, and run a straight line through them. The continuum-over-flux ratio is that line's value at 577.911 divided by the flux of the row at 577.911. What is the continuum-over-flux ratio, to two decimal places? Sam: 0.97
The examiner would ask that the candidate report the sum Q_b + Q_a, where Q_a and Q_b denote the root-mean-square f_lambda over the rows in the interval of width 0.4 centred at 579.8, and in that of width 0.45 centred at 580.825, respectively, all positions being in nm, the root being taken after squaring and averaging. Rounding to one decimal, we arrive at 55.6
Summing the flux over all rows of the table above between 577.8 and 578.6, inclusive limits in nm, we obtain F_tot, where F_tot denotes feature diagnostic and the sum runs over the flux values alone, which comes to 160.3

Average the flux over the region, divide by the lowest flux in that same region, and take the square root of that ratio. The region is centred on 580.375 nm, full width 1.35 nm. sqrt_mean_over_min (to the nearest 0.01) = 1.04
